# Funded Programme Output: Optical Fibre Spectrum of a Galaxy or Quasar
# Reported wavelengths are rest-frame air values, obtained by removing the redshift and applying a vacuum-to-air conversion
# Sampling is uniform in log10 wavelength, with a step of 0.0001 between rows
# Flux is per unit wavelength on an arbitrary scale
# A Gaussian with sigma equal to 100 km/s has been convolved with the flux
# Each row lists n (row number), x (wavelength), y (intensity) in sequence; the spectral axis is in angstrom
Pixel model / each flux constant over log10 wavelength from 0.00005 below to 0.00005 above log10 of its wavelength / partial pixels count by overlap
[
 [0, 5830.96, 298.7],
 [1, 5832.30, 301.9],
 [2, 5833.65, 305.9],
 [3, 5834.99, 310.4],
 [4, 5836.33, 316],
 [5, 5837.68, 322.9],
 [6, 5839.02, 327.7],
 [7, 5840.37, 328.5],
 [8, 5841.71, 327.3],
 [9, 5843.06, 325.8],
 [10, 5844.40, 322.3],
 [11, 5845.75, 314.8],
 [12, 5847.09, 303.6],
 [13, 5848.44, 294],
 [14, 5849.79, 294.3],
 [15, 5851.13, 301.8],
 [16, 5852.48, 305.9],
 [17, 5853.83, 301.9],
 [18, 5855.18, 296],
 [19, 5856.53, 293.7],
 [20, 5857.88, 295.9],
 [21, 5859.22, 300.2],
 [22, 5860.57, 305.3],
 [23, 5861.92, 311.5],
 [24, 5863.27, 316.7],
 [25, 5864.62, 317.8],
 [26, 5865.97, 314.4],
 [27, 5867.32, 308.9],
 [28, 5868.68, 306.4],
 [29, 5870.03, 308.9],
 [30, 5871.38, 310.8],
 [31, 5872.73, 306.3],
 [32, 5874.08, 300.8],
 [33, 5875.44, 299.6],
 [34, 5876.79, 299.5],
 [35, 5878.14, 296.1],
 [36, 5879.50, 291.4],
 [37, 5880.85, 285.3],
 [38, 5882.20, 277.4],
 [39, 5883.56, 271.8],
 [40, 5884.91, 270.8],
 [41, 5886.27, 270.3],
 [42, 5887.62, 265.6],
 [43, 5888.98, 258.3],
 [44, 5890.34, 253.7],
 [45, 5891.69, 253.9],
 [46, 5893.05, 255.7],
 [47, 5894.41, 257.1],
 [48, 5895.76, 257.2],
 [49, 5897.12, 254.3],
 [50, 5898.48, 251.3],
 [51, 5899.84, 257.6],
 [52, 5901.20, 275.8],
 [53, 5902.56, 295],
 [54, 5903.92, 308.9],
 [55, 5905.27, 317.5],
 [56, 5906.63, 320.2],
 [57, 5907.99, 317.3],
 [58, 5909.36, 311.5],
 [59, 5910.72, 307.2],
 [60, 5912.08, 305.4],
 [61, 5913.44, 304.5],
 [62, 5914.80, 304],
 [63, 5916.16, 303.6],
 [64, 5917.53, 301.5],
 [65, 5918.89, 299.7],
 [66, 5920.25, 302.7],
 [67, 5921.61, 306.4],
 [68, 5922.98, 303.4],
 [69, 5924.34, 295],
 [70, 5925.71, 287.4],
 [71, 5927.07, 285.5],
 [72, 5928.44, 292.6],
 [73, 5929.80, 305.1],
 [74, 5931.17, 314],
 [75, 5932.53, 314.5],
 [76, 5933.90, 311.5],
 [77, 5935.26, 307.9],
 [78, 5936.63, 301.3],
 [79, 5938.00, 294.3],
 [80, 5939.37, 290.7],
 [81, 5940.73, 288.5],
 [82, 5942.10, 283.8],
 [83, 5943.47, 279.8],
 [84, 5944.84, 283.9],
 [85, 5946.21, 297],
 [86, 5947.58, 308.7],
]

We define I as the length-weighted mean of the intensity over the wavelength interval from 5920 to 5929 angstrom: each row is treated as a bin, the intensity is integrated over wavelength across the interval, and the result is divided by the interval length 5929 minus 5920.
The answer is 296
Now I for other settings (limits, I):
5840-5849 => 317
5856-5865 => 306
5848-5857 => 298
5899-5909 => 298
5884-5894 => 261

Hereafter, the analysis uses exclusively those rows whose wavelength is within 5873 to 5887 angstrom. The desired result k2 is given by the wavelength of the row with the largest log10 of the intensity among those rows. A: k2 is 5874.08 angstrom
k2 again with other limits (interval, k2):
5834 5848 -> 5840.37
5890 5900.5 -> 5899.84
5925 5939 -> 5932.53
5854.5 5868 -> 5864.62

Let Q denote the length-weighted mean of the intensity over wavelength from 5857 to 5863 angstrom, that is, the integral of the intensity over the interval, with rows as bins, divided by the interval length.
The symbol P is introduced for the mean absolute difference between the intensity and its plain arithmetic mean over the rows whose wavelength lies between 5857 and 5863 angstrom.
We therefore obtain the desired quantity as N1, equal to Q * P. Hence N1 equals 1574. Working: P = 5.2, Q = 304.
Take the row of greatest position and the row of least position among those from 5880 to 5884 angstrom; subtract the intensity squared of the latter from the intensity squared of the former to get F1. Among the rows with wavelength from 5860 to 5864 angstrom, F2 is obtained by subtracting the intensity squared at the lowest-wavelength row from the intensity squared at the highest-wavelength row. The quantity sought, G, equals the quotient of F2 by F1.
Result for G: -0.9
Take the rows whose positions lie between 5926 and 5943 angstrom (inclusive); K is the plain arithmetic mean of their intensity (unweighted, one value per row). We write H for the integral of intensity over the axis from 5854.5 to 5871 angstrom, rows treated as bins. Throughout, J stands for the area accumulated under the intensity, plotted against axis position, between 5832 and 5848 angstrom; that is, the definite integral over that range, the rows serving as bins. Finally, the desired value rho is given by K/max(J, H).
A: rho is 0.059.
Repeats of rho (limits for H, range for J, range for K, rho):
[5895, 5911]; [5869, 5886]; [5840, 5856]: 0.062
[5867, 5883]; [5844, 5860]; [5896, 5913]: 0.061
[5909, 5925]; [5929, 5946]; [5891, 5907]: 0.054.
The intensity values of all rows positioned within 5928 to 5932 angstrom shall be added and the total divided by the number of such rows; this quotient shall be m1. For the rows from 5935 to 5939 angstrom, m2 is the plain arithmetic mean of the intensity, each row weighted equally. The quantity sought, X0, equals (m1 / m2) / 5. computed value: 0.202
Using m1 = 304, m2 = 301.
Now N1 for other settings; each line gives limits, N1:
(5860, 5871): 1202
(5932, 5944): 3134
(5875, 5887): 3063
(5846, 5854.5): 1224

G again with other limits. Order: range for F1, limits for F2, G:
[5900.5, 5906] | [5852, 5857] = -0.3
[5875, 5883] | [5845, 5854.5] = 0.6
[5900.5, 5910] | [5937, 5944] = -0.4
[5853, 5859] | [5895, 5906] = -9.7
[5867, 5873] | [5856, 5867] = -7.9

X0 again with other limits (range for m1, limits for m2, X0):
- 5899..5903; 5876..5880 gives 0.187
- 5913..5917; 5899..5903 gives 0.220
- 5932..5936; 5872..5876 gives 0.206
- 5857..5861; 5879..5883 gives 0.211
